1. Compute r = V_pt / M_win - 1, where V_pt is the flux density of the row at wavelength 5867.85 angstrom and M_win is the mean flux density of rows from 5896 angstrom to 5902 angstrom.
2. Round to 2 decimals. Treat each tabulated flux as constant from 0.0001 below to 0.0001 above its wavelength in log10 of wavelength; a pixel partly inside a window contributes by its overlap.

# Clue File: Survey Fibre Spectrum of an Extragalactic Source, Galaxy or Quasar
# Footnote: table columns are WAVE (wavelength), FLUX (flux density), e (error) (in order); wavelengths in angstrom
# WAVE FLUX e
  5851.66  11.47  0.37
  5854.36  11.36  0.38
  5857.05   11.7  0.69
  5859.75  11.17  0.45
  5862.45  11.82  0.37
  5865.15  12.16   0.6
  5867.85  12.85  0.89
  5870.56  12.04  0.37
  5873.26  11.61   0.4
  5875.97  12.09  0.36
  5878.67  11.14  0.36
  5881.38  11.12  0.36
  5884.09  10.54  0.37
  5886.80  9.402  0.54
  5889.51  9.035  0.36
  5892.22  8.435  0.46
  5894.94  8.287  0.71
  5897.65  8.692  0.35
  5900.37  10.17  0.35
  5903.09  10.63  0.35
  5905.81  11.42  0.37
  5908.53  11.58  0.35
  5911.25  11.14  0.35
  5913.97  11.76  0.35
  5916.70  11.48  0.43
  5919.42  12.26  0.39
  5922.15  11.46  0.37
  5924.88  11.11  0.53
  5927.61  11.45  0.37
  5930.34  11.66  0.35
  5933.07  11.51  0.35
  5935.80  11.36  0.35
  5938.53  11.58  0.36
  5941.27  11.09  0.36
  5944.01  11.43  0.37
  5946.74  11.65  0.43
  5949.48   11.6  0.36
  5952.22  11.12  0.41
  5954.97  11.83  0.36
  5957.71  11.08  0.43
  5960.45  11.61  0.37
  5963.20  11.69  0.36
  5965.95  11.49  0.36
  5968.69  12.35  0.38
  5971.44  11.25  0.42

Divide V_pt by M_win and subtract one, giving 0.36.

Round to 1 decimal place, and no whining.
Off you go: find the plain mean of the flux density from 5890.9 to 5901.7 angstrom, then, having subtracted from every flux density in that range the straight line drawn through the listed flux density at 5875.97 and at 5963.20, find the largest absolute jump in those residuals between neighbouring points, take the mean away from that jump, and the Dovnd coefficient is -7.4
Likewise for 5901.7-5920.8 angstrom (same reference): -10.7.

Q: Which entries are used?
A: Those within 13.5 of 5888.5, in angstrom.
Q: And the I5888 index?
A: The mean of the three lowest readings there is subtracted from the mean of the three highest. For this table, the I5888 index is 3.0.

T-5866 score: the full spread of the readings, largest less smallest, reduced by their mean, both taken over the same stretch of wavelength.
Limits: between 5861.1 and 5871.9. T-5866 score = -11.2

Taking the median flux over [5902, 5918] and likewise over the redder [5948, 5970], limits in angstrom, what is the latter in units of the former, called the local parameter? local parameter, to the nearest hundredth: 1.01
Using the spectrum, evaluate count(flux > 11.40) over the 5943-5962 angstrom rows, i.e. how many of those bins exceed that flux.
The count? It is 5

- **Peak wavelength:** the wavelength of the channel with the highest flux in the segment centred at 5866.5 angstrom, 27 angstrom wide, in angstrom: 5867.85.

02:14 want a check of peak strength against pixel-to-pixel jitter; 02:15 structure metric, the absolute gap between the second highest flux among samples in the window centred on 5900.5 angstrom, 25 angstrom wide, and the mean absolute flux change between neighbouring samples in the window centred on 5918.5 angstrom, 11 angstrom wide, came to 10.8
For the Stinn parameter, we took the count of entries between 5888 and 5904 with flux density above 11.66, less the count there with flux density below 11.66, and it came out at -6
